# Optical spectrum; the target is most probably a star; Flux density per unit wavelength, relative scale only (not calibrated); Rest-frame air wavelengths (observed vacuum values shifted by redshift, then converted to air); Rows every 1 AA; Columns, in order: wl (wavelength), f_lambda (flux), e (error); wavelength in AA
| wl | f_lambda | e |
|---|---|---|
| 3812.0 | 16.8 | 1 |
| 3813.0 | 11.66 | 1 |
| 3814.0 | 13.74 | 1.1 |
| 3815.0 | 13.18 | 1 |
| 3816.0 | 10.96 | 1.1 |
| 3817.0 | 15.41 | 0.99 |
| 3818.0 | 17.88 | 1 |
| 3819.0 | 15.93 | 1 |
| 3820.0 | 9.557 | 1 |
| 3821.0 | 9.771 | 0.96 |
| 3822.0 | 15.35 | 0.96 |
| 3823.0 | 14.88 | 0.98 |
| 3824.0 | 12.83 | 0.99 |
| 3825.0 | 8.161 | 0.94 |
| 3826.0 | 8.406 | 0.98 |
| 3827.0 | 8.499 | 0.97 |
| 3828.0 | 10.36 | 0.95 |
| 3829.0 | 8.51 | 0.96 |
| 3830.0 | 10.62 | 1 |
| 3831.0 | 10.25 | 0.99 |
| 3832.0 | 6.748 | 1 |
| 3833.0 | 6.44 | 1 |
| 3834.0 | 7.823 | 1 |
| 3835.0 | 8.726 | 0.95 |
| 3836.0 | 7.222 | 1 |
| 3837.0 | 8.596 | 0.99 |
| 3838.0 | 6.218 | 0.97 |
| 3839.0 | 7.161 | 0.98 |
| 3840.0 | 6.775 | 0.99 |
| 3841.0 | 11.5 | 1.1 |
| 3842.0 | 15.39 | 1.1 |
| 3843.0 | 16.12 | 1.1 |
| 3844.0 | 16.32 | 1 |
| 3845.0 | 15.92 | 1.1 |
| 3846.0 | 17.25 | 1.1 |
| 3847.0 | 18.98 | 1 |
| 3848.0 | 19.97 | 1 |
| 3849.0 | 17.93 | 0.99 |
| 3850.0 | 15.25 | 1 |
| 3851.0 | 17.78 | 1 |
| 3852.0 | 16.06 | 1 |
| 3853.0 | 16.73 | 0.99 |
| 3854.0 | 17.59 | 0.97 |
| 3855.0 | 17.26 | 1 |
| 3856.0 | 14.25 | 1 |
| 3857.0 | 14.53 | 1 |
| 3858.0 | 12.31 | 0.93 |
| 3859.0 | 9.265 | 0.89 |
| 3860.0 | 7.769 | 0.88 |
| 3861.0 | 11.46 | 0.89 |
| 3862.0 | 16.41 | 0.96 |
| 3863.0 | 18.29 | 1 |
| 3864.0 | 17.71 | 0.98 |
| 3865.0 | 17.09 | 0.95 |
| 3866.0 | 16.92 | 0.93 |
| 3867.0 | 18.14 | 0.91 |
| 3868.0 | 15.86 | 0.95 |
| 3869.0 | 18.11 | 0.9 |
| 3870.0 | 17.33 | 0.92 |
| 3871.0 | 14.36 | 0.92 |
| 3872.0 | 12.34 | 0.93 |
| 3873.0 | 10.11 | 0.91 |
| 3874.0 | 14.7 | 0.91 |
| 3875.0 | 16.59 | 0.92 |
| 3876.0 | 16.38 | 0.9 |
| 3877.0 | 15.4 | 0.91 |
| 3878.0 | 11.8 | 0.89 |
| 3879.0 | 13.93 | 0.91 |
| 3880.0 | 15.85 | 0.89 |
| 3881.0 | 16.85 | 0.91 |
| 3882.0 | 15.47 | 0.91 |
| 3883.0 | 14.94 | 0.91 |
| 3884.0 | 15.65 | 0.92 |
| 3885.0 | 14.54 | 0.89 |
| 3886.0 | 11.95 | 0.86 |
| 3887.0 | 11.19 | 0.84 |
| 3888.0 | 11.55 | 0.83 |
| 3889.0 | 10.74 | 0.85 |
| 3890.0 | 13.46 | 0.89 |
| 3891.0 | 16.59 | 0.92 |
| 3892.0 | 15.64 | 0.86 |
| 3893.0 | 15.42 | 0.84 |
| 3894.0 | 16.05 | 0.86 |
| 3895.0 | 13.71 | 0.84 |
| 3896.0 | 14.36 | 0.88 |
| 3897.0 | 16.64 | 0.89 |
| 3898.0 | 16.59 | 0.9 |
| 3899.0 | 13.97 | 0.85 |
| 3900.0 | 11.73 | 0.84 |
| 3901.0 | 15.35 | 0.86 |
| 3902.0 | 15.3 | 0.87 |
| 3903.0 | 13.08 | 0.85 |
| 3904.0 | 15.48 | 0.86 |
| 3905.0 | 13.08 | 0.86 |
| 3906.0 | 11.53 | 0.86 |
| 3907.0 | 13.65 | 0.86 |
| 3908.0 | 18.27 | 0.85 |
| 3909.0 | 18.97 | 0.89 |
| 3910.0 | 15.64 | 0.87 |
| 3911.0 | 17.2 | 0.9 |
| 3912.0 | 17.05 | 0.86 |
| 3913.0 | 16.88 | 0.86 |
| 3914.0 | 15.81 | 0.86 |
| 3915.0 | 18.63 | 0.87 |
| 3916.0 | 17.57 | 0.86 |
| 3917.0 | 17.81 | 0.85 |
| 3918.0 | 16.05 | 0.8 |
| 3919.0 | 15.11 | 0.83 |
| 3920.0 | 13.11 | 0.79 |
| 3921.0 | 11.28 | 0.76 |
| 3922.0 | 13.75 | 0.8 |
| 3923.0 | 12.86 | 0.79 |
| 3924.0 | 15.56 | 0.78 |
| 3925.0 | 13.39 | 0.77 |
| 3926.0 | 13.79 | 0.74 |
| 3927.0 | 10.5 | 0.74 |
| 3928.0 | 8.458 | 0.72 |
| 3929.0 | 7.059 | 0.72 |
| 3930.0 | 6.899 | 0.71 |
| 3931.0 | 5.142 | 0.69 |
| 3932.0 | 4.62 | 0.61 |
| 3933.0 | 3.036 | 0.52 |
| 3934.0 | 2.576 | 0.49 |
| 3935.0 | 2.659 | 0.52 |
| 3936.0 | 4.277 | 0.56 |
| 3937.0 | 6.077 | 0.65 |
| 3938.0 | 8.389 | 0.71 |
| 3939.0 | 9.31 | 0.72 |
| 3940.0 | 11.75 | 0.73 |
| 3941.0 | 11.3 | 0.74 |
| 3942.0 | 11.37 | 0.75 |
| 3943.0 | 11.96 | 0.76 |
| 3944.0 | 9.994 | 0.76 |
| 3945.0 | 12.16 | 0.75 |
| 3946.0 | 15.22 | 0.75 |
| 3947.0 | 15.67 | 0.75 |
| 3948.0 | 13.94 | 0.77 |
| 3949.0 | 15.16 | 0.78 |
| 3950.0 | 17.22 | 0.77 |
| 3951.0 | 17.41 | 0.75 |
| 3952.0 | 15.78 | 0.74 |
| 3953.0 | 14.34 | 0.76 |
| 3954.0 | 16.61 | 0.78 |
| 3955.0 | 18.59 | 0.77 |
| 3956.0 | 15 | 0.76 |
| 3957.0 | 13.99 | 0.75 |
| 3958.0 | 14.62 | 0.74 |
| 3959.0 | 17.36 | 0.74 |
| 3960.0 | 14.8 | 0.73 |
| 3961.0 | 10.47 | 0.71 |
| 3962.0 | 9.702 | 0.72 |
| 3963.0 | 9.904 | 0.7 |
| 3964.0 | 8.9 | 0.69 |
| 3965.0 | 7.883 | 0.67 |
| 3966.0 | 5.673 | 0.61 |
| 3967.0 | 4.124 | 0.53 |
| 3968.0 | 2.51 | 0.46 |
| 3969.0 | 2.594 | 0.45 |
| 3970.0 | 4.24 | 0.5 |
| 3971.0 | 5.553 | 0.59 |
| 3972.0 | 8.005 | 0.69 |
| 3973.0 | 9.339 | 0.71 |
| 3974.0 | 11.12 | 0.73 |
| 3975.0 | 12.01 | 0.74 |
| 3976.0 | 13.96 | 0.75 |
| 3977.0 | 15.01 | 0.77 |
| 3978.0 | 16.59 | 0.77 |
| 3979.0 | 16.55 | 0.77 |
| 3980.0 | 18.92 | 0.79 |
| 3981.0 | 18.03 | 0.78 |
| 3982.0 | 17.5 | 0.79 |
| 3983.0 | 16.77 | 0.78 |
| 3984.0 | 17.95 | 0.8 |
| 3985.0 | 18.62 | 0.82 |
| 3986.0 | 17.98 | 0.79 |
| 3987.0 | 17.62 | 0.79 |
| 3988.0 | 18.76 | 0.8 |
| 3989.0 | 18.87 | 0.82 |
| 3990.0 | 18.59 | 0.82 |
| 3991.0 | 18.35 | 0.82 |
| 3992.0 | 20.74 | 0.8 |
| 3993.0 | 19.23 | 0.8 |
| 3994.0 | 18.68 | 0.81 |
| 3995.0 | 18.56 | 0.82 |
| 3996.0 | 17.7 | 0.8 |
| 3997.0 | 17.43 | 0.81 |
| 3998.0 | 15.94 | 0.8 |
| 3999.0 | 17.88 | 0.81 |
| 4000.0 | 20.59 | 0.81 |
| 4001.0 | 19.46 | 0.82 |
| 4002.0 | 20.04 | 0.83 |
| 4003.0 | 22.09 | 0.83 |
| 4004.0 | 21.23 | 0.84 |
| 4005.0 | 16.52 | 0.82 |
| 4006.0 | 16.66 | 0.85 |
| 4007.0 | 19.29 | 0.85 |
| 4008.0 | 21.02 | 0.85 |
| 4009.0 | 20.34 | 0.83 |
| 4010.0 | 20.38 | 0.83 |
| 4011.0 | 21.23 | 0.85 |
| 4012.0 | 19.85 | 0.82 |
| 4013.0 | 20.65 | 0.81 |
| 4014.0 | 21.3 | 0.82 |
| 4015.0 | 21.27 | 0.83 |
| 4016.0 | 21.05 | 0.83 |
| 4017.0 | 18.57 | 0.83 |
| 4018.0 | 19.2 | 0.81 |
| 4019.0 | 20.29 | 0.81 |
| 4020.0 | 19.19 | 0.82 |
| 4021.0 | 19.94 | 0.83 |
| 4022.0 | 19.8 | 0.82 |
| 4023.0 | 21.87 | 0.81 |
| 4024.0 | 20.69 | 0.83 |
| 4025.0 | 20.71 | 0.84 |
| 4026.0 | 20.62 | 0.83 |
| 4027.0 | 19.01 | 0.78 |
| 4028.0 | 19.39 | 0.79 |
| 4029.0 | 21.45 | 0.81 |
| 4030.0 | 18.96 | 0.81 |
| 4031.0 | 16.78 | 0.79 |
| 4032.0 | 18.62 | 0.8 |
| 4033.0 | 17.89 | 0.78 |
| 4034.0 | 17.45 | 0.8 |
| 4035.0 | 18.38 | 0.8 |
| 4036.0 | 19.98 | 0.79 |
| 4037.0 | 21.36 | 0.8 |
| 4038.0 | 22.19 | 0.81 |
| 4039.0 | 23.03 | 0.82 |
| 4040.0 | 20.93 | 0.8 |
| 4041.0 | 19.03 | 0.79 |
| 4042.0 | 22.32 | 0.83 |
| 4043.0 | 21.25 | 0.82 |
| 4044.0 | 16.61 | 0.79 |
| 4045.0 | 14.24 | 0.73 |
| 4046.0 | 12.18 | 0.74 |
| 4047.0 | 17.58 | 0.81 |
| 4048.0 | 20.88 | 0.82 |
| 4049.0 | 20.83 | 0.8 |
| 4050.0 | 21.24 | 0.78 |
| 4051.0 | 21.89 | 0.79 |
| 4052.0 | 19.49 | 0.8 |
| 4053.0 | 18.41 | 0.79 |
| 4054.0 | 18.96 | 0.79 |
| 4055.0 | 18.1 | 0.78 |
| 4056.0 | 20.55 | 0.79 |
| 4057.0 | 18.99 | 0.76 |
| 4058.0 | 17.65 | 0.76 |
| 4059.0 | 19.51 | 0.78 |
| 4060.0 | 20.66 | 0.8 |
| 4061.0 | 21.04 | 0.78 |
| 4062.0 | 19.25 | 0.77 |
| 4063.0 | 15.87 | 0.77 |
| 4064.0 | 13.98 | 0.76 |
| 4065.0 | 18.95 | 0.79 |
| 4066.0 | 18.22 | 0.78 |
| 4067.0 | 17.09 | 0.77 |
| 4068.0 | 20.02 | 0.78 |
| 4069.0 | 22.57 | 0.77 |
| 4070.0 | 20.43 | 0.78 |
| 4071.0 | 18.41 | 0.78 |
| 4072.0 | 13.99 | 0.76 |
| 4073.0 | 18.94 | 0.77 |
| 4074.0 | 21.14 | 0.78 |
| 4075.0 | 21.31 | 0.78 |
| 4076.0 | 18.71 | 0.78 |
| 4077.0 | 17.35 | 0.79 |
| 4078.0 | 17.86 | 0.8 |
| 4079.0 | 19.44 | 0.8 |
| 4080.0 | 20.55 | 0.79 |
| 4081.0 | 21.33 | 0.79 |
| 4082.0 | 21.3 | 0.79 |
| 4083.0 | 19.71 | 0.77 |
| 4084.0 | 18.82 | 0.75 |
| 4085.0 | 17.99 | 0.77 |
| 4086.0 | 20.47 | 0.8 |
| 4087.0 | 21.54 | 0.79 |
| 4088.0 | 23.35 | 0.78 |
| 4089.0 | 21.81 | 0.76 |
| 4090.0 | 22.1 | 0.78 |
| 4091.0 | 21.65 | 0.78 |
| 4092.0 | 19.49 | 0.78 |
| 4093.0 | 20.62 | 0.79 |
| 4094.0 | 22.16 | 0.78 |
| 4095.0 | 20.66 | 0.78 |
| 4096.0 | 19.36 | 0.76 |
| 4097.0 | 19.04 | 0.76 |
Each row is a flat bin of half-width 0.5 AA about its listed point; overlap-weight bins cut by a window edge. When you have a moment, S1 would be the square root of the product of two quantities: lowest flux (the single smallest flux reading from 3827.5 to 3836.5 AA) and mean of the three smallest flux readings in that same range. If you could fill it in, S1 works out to 6.6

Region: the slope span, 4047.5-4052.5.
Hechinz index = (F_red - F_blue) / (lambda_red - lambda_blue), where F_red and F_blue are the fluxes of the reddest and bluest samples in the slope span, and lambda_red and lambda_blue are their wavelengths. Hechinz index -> -0.35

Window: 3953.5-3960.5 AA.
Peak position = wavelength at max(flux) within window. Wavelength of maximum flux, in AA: 3955.0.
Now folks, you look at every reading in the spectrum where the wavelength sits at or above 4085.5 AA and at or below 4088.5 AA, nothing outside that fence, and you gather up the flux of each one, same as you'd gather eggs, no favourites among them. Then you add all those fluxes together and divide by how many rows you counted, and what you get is 21.8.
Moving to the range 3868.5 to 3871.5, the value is 16.6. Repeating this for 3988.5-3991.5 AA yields 18.6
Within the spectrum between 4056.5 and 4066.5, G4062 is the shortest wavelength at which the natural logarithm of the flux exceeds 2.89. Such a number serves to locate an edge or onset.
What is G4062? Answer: 4057.0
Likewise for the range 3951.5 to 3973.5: 3955.0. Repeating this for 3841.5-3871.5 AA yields 3847.0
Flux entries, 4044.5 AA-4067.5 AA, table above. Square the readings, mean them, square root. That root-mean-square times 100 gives 1866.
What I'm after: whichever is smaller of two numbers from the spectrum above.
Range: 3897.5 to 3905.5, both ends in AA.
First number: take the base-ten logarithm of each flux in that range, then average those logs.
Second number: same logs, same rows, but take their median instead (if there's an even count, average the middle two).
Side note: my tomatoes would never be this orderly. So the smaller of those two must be 1.15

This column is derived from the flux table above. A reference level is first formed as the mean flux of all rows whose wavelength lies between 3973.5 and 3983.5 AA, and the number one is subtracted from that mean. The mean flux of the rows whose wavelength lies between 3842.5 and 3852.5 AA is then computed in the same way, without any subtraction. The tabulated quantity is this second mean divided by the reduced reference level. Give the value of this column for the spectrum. 1.17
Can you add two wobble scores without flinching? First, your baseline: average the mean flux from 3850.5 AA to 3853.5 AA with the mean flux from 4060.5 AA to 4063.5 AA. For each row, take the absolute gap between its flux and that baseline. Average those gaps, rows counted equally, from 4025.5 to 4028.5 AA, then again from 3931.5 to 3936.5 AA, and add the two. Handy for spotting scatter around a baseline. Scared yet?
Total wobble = 16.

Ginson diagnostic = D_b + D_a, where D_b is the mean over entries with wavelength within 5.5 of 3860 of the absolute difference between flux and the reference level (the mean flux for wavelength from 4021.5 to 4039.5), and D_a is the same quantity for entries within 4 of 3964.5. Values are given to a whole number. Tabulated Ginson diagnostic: 18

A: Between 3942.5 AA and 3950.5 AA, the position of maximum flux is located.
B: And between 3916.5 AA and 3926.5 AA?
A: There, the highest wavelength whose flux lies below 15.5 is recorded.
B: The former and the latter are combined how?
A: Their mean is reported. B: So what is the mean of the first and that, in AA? 3938.0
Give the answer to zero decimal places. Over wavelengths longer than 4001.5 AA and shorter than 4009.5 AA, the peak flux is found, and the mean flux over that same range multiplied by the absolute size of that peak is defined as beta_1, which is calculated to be 434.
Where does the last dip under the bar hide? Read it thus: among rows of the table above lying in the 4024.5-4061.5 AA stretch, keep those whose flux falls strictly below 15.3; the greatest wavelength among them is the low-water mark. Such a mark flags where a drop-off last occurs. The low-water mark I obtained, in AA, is 4046.0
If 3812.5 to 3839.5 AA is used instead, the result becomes 3839.0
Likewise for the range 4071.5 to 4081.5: 4072.0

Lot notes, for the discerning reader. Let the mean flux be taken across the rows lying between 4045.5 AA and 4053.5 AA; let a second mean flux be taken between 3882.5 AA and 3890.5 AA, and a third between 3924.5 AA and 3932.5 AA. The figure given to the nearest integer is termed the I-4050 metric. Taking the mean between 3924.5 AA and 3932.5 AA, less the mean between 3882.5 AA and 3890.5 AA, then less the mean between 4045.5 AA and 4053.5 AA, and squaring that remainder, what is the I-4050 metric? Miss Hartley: 544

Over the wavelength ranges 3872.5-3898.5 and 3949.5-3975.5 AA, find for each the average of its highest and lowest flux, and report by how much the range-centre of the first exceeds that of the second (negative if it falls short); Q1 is 3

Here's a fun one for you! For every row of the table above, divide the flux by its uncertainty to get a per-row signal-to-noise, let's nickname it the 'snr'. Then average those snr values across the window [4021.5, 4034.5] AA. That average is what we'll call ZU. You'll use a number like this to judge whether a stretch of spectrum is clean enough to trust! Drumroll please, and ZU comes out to 24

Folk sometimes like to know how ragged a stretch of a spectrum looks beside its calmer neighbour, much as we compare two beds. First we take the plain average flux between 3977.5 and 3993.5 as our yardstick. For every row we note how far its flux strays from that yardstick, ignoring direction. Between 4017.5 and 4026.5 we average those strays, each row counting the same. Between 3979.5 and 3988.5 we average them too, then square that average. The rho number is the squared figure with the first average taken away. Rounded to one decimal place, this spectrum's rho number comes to -1.8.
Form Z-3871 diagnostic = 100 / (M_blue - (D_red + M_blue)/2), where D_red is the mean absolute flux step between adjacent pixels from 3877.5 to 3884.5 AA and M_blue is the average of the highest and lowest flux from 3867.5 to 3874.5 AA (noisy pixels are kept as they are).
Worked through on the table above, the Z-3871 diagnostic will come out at 15.6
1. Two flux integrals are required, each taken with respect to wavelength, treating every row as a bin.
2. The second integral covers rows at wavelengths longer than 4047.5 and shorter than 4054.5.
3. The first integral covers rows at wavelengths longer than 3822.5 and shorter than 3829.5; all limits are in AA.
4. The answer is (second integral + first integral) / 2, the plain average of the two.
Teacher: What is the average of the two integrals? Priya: 107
